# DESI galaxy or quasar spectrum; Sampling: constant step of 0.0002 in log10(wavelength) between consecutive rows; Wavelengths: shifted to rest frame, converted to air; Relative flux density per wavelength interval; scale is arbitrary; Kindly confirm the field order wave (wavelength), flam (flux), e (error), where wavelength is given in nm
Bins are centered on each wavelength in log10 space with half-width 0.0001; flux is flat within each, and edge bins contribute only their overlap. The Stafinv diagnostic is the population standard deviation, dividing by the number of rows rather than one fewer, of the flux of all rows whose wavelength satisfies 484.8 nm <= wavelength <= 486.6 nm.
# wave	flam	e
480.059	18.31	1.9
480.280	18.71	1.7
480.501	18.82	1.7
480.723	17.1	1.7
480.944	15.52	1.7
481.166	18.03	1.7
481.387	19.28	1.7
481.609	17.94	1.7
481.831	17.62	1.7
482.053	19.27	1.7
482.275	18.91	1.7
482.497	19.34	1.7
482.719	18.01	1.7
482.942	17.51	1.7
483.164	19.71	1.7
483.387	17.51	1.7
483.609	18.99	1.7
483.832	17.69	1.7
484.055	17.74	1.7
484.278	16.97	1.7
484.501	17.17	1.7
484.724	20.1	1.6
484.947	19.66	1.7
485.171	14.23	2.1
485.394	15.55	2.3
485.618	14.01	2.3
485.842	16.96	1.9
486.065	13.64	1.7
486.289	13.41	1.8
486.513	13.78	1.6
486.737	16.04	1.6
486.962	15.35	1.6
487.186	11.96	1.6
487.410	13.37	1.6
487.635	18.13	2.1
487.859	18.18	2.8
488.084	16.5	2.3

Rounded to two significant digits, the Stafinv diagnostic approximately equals 2.0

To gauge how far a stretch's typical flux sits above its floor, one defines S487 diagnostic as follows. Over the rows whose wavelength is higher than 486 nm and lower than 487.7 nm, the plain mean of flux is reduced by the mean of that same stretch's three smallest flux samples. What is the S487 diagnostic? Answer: 1.5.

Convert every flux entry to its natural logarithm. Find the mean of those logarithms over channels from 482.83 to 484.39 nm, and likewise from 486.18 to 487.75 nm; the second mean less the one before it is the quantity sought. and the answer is -0.22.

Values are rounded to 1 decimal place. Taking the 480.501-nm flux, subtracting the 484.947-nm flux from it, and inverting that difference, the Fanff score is -1.2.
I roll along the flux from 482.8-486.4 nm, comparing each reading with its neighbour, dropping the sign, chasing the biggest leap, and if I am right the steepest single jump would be 5.43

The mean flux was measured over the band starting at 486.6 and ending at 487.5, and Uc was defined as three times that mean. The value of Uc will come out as 43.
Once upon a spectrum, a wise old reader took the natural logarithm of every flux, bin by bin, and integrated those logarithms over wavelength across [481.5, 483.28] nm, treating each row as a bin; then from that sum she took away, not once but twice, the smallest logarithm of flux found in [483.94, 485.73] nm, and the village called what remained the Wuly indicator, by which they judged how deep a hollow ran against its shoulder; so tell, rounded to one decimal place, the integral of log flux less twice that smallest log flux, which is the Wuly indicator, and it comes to -0.1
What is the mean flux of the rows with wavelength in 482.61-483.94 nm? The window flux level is 18.2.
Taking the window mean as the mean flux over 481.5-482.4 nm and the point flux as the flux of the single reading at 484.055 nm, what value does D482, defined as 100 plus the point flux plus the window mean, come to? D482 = 136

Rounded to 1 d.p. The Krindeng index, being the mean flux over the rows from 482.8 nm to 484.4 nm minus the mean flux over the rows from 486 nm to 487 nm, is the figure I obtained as 3.6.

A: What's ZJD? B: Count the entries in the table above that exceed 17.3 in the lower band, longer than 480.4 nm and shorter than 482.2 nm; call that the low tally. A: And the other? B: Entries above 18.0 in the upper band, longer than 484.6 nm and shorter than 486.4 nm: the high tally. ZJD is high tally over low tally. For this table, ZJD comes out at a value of 0.33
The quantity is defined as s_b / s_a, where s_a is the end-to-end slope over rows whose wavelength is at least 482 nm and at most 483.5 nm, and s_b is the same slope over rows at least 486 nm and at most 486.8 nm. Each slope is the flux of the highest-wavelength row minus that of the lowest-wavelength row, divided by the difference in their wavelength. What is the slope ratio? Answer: -2.7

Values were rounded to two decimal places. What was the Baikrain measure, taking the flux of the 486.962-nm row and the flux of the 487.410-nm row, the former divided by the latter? 1.15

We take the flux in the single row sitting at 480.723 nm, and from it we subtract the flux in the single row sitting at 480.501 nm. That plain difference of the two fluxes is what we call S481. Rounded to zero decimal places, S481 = -2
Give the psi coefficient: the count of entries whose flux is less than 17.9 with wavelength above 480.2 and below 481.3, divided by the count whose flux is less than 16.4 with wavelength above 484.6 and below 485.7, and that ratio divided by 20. 0.033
